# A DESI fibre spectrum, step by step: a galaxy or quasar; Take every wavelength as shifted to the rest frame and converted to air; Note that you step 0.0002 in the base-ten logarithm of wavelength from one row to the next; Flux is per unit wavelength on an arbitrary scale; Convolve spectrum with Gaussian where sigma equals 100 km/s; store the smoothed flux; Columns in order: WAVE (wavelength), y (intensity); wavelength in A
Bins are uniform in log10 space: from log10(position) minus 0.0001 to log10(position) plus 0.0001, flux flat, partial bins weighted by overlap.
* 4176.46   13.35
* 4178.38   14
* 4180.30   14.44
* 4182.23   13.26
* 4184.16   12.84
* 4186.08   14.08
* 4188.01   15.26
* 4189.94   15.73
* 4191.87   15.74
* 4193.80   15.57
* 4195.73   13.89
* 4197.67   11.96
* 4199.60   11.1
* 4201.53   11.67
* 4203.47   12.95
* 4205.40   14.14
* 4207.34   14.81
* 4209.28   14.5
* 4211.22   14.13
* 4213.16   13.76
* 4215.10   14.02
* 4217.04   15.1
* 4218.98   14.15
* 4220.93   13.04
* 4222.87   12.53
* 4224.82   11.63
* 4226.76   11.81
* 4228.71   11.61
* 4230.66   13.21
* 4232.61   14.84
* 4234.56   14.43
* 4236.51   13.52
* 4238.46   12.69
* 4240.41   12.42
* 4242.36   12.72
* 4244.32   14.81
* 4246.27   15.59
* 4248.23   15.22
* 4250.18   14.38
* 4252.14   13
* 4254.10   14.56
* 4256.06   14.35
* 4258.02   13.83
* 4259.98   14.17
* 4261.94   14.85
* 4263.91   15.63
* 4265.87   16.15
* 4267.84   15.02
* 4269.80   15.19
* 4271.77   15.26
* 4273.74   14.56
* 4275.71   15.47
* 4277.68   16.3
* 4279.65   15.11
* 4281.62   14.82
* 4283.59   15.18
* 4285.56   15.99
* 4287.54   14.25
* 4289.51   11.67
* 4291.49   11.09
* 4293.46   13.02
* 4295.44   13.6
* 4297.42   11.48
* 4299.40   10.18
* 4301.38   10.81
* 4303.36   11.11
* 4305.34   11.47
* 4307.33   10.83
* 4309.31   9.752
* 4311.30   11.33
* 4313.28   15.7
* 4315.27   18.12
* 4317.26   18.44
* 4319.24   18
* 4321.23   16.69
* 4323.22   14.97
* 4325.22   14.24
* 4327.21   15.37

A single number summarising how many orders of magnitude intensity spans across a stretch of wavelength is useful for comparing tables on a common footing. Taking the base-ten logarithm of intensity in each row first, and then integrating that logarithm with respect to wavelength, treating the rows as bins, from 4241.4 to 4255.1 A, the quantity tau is 15.8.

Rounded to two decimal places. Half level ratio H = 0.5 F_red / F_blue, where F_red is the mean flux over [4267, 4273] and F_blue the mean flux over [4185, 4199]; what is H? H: 0.52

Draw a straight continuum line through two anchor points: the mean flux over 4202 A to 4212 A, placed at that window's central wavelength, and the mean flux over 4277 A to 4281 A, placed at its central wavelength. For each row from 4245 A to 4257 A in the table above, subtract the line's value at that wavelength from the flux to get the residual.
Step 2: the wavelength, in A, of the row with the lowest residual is 4252.14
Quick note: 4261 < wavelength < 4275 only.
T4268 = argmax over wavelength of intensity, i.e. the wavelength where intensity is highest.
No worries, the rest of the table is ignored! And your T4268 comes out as 4265.87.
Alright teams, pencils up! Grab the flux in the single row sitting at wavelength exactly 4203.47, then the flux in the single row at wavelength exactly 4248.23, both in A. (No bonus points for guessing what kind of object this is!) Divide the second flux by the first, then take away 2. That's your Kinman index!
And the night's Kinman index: -0.82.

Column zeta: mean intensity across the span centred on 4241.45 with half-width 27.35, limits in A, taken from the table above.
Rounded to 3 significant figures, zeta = 13.9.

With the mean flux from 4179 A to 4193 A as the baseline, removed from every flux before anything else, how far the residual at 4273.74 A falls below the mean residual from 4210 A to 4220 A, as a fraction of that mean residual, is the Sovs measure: 1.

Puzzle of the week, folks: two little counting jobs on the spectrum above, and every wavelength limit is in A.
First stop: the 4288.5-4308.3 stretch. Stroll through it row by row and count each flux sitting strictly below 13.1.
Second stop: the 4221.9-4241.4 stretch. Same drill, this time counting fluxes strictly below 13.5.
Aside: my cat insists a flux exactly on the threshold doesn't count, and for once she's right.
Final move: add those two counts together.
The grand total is 16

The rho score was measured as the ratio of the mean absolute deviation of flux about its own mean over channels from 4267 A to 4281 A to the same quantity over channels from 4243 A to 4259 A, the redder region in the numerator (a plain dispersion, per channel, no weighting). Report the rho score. 0.6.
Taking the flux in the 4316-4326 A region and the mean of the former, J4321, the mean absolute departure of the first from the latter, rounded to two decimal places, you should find 1.49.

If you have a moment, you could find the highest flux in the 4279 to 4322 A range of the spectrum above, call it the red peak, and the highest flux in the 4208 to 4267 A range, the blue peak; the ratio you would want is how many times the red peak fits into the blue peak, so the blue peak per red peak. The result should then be 0.88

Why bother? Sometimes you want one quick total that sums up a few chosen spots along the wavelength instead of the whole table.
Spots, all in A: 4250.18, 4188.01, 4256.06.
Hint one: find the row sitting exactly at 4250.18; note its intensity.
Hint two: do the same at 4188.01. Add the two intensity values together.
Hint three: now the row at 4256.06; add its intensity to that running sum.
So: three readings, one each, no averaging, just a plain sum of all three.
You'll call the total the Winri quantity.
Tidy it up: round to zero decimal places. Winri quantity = 44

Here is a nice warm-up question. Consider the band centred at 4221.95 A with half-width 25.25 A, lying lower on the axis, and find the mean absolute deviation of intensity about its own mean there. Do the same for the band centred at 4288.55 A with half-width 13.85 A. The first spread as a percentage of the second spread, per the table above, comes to 60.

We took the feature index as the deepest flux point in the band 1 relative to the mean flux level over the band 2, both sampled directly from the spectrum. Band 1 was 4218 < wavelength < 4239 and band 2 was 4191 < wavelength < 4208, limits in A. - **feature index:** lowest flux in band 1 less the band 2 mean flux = -1.9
